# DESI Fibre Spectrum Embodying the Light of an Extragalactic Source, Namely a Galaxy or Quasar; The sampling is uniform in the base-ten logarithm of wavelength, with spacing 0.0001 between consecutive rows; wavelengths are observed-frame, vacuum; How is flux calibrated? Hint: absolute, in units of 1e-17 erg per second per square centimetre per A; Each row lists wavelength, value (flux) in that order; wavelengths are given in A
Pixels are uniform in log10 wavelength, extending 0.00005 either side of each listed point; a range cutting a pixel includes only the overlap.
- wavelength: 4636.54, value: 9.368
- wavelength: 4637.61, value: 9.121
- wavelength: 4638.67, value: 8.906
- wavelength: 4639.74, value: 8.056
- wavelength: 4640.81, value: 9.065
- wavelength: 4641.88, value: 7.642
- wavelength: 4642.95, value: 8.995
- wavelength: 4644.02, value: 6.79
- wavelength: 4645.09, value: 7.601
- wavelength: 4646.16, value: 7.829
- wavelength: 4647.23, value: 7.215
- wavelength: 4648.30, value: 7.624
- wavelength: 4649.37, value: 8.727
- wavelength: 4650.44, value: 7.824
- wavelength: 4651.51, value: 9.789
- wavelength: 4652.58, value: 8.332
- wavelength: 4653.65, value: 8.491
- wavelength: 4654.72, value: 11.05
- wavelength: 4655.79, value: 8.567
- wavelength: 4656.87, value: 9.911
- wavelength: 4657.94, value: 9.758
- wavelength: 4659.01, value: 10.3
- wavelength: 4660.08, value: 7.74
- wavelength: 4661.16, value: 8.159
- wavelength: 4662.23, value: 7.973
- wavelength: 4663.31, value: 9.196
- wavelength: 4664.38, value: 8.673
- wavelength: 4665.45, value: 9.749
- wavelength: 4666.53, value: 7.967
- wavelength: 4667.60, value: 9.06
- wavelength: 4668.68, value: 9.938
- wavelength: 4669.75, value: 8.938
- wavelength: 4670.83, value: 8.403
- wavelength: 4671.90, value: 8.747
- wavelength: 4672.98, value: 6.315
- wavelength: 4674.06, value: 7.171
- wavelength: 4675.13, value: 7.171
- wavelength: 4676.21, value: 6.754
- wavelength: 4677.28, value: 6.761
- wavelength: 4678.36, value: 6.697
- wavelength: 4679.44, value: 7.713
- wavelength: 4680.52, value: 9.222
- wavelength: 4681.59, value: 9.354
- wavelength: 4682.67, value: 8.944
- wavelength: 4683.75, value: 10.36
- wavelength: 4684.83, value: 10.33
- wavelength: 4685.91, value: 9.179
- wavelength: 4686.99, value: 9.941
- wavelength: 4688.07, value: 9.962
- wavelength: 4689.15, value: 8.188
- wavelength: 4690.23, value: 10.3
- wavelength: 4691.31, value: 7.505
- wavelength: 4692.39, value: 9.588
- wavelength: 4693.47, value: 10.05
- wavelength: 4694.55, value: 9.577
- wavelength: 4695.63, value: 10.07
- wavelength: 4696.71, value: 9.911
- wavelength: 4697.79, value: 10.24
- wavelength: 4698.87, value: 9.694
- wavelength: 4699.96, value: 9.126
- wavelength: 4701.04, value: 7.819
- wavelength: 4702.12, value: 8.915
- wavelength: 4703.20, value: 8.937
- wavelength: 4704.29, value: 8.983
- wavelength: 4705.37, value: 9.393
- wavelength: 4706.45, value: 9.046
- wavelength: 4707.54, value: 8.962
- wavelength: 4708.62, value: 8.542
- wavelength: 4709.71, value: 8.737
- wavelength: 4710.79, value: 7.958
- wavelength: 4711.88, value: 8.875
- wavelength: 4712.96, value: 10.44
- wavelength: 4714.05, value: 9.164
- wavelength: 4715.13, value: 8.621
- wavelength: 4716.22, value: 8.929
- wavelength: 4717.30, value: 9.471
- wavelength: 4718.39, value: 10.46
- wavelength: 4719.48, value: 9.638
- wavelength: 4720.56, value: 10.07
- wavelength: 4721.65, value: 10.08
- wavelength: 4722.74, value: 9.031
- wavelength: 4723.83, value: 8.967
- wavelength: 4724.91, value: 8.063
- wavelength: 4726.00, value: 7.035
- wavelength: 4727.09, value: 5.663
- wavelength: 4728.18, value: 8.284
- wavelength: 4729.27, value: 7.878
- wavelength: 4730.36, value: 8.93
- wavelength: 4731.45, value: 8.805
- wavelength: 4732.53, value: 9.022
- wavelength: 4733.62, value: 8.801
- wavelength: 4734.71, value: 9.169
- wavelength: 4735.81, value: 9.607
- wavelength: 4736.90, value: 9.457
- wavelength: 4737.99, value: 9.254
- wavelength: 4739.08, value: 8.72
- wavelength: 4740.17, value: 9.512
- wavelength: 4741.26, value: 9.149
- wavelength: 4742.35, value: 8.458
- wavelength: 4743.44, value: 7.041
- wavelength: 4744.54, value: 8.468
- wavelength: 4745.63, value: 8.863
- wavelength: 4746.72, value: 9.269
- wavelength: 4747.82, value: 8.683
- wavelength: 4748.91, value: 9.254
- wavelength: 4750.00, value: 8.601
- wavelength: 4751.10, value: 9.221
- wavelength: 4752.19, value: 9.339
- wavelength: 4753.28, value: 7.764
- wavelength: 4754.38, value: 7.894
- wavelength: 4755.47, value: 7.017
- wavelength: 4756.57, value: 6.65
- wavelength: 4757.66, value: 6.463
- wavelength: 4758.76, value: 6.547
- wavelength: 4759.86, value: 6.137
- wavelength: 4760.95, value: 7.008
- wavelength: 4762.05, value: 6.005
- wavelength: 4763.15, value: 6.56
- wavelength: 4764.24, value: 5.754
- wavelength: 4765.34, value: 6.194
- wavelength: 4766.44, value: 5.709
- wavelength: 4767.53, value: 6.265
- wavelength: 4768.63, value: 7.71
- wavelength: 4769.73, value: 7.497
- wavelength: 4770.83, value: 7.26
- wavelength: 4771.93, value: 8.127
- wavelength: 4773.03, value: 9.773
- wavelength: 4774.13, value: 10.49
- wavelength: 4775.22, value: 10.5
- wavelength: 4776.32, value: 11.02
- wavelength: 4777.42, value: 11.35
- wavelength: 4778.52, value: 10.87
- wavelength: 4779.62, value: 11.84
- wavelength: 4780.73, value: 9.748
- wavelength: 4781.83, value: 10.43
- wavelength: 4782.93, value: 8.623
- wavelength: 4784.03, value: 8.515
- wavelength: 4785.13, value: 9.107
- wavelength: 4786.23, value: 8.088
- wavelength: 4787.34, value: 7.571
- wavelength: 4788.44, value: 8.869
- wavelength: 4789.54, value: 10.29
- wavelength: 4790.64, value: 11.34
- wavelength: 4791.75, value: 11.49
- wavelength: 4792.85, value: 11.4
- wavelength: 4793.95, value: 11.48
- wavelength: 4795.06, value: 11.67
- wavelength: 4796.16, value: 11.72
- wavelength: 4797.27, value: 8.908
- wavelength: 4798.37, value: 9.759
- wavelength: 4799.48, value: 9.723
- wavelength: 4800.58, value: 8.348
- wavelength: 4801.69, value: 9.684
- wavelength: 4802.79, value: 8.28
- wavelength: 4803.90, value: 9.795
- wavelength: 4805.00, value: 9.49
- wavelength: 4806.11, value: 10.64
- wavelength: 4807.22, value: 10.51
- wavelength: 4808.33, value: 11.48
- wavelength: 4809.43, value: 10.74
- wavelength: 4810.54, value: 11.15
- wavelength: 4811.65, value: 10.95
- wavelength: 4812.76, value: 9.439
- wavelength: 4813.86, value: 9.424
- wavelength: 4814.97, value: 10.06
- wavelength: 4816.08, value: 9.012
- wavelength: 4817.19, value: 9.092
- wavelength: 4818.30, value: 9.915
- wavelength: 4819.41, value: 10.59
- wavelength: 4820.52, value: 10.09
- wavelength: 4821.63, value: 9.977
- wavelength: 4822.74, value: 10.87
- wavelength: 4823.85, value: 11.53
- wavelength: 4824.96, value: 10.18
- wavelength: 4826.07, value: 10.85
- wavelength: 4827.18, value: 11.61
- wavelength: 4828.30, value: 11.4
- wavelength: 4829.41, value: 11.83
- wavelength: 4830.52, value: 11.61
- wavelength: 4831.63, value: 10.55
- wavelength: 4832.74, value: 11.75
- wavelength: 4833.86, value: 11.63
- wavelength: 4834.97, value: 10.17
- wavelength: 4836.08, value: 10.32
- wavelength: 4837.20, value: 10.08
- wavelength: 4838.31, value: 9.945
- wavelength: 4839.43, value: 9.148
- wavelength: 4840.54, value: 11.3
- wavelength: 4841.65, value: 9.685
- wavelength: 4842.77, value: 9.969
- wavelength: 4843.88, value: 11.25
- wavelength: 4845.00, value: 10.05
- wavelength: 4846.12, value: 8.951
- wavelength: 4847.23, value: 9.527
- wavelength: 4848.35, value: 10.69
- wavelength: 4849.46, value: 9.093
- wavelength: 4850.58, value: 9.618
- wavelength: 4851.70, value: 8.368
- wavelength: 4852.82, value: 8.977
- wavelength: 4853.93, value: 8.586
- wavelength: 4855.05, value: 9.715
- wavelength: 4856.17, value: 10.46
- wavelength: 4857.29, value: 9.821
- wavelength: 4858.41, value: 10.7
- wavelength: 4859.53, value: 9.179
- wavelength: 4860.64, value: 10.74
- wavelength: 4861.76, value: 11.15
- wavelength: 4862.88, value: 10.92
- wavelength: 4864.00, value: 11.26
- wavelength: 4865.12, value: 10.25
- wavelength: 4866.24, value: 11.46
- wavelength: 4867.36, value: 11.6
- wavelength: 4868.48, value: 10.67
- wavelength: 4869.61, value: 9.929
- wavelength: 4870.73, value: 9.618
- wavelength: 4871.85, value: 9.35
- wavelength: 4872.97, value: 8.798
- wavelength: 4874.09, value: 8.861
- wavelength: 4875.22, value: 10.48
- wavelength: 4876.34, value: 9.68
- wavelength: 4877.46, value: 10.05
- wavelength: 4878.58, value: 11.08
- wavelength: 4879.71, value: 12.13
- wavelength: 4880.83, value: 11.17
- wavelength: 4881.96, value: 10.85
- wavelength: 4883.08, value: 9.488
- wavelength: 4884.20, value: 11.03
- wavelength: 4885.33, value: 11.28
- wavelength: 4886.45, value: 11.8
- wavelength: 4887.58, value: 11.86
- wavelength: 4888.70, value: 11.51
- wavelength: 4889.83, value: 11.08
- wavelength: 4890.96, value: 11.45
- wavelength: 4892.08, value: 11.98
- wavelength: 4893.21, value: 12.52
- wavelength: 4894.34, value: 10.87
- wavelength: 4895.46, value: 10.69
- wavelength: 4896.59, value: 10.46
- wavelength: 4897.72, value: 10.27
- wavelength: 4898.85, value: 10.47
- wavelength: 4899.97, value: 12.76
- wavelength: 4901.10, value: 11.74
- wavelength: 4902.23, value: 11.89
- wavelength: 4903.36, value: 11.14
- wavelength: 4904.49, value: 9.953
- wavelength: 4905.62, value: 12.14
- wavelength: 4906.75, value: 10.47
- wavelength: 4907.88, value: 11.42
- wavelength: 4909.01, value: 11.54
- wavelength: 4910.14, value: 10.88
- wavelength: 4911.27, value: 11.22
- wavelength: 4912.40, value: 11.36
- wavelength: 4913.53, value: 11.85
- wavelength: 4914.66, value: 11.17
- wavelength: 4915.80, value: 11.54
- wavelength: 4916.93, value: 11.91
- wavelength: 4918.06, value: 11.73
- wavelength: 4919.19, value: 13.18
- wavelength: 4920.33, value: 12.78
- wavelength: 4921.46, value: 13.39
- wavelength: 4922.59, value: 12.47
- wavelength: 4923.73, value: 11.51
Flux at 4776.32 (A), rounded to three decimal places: 11.020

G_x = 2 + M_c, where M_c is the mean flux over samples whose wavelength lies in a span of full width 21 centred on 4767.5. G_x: 9.7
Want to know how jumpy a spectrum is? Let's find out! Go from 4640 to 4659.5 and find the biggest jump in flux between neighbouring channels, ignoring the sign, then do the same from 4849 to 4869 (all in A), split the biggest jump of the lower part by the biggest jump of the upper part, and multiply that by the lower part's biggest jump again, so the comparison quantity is 4.2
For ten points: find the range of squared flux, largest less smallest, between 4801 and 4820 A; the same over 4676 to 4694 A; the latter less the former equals -1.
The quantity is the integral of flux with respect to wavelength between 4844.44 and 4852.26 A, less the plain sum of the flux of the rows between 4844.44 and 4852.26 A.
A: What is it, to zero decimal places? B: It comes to 8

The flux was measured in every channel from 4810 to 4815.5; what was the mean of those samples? 10.2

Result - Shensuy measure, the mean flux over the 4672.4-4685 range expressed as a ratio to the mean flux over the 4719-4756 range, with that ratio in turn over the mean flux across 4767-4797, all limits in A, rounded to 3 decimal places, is 0.095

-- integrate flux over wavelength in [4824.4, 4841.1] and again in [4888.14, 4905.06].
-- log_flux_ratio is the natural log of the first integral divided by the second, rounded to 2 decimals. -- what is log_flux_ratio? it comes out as -0.05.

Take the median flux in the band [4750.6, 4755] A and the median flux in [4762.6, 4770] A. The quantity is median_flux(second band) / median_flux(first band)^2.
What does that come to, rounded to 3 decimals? 0.086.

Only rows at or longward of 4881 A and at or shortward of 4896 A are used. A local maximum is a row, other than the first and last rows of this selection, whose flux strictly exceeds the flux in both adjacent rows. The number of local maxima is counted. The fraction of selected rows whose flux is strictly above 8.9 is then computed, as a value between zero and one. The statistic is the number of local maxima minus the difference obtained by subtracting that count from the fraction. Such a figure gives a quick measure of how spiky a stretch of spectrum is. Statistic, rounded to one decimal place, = 3.0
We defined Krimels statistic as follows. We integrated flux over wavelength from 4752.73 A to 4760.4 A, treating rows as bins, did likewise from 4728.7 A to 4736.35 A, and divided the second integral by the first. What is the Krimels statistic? 1.28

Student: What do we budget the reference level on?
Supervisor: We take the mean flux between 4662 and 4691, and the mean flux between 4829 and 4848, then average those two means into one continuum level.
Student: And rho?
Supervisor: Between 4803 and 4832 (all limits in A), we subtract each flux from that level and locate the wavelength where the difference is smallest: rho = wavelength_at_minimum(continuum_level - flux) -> 4829.41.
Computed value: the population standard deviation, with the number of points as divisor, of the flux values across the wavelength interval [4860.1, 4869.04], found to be 0.42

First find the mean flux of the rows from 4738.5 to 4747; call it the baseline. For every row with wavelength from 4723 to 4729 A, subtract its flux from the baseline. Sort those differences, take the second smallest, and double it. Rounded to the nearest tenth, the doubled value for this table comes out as 0.8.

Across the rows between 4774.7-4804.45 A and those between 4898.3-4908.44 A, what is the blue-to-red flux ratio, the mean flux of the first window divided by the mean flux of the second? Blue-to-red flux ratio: 0.88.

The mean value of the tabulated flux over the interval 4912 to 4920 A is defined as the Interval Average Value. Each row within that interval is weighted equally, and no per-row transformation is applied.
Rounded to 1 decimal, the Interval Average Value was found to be 11.8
